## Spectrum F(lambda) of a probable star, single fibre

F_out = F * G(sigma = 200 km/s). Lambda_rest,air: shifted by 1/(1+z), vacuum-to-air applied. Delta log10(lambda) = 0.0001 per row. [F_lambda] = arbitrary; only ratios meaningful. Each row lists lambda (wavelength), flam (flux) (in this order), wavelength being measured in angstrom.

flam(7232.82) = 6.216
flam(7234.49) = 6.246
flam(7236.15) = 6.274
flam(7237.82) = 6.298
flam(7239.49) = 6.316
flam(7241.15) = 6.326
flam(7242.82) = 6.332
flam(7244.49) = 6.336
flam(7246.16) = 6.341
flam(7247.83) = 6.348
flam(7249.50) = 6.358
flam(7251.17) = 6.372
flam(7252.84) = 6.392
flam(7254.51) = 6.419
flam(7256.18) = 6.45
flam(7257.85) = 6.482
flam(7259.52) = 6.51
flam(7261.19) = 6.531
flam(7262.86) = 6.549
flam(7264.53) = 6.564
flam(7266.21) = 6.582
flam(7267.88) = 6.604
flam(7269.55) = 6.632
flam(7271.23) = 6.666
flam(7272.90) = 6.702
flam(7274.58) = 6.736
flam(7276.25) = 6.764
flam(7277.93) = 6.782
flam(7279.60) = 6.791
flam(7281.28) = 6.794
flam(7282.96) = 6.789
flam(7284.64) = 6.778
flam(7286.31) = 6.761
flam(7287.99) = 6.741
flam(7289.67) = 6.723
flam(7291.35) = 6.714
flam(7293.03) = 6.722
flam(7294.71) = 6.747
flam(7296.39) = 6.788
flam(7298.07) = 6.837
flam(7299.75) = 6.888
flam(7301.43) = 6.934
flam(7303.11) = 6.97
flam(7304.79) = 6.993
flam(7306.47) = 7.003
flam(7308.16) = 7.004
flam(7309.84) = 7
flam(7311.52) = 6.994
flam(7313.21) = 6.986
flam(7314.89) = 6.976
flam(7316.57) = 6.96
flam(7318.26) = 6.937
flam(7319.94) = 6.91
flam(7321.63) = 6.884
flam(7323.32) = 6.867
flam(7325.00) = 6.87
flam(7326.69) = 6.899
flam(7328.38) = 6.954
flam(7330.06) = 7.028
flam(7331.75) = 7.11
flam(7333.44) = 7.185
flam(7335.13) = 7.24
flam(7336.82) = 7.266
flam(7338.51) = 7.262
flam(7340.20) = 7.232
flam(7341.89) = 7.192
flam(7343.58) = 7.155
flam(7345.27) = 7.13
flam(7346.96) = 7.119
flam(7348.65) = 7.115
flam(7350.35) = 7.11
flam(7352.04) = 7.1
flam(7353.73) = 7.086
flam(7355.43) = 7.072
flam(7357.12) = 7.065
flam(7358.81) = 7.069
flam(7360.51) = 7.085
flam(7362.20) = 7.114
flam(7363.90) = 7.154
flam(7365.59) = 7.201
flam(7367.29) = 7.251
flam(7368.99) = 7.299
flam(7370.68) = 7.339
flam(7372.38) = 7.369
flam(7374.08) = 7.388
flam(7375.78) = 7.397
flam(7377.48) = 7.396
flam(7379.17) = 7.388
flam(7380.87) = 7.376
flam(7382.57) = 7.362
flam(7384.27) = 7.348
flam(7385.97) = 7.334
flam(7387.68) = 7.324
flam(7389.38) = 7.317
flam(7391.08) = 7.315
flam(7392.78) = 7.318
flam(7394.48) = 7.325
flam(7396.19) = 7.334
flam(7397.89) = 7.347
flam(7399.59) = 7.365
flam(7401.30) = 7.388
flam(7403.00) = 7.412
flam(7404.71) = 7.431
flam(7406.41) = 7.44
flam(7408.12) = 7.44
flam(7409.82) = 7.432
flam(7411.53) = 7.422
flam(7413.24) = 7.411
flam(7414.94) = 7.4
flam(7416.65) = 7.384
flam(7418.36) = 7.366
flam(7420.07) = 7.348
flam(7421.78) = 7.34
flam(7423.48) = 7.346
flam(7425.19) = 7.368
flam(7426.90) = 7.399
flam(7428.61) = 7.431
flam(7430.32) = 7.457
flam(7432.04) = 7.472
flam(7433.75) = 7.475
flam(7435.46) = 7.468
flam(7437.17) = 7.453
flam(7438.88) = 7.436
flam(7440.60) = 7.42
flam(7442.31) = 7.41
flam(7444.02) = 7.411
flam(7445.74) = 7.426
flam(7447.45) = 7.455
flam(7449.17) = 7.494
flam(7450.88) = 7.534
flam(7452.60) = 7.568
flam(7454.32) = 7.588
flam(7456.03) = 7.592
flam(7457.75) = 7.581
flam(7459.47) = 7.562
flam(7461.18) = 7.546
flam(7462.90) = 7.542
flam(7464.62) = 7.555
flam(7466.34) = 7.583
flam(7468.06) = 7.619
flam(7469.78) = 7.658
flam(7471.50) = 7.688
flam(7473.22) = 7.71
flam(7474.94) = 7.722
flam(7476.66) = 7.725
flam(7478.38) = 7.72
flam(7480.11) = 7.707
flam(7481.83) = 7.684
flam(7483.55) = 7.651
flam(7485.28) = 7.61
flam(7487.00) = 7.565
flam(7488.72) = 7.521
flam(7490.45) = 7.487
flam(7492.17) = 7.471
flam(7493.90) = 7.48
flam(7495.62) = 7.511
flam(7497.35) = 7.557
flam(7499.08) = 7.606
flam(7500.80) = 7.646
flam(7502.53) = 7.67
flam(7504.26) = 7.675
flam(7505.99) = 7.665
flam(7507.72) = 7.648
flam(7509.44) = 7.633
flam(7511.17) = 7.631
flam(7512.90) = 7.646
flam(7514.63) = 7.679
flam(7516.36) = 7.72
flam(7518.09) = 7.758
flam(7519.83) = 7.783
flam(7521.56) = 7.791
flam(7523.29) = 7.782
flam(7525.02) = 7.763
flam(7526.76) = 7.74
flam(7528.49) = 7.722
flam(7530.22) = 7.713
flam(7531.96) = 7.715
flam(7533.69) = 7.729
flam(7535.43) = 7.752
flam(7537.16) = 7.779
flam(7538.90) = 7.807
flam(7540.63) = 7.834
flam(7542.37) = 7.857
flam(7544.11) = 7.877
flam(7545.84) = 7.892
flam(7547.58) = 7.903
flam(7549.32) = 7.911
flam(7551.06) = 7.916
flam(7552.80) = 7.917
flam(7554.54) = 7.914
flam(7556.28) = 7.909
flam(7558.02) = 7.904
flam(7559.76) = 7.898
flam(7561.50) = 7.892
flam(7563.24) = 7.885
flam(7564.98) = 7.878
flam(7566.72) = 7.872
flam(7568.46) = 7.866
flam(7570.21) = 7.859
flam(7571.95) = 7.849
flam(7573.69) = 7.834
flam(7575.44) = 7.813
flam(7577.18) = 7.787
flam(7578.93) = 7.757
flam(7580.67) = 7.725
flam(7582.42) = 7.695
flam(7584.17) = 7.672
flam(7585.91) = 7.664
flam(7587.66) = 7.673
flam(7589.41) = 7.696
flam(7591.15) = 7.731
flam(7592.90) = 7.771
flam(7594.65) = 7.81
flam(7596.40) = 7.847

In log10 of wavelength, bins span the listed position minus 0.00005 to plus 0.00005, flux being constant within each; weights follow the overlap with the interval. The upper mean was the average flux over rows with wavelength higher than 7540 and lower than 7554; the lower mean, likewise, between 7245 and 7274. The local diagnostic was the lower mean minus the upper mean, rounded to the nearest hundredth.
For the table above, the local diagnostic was -1.39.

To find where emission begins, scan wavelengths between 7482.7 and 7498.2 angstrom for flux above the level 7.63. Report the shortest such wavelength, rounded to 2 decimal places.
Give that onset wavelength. 7483.55 angstrom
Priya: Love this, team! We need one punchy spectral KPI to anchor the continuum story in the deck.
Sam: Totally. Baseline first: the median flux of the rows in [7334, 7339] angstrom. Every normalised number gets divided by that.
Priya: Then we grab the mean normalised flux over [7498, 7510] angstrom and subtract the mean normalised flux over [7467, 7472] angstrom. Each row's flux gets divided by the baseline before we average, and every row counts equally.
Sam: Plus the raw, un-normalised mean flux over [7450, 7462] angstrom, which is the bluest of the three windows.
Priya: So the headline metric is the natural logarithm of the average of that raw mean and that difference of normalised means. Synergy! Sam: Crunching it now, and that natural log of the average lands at 1.33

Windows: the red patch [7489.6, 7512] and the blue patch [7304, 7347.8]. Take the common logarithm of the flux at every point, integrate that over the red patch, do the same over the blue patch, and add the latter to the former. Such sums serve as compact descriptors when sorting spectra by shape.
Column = 57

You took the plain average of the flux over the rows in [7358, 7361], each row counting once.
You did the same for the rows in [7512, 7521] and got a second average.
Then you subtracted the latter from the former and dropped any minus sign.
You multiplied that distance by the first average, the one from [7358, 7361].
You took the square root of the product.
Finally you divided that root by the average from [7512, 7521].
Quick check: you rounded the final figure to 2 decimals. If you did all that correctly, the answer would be 0.28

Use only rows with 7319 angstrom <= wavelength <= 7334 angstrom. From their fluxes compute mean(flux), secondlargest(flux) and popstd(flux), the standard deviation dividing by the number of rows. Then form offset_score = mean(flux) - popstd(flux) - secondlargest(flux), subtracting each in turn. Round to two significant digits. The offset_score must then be -0.25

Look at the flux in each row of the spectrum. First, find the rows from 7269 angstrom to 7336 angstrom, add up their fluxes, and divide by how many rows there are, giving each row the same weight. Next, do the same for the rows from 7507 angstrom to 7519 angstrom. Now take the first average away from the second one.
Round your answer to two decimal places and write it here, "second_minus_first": 0.80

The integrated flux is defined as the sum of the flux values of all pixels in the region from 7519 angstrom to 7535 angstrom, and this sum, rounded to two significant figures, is 70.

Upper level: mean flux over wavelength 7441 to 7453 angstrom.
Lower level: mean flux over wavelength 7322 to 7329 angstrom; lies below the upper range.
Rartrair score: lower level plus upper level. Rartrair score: 14.4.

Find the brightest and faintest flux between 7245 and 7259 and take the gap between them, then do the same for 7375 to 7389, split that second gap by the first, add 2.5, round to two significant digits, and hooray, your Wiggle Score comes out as 3.0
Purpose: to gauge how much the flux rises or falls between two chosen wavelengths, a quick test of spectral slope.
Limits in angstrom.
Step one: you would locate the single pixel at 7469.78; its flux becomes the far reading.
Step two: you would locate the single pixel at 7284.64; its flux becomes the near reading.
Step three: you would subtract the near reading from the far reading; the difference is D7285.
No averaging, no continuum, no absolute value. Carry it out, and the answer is 0.88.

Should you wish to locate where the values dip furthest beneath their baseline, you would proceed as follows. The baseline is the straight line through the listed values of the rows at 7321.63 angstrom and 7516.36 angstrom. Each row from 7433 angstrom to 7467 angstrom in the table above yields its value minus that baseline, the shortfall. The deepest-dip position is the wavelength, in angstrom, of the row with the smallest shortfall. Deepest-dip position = 7444.02 angstrom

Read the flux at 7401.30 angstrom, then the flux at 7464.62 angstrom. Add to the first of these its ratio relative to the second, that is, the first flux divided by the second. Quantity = 8.4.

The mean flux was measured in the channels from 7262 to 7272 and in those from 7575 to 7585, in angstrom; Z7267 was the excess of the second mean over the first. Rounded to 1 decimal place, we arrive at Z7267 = 1.1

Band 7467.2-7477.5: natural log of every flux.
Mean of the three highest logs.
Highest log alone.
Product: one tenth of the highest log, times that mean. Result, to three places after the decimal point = 0.418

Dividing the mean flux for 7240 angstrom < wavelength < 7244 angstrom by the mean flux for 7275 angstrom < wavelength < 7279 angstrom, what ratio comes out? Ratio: 0.934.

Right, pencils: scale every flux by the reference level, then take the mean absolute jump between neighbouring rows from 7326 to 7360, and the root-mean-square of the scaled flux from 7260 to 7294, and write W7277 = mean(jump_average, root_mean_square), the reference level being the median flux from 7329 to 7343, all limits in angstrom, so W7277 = 0.466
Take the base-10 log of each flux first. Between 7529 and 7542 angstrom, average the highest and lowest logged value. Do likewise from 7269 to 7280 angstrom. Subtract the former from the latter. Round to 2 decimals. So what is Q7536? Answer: -0.06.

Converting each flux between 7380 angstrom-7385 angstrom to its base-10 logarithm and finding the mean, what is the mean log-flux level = 0.87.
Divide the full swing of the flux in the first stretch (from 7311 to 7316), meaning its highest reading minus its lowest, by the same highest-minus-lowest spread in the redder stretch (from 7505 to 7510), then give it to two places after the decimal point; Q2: 0.56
